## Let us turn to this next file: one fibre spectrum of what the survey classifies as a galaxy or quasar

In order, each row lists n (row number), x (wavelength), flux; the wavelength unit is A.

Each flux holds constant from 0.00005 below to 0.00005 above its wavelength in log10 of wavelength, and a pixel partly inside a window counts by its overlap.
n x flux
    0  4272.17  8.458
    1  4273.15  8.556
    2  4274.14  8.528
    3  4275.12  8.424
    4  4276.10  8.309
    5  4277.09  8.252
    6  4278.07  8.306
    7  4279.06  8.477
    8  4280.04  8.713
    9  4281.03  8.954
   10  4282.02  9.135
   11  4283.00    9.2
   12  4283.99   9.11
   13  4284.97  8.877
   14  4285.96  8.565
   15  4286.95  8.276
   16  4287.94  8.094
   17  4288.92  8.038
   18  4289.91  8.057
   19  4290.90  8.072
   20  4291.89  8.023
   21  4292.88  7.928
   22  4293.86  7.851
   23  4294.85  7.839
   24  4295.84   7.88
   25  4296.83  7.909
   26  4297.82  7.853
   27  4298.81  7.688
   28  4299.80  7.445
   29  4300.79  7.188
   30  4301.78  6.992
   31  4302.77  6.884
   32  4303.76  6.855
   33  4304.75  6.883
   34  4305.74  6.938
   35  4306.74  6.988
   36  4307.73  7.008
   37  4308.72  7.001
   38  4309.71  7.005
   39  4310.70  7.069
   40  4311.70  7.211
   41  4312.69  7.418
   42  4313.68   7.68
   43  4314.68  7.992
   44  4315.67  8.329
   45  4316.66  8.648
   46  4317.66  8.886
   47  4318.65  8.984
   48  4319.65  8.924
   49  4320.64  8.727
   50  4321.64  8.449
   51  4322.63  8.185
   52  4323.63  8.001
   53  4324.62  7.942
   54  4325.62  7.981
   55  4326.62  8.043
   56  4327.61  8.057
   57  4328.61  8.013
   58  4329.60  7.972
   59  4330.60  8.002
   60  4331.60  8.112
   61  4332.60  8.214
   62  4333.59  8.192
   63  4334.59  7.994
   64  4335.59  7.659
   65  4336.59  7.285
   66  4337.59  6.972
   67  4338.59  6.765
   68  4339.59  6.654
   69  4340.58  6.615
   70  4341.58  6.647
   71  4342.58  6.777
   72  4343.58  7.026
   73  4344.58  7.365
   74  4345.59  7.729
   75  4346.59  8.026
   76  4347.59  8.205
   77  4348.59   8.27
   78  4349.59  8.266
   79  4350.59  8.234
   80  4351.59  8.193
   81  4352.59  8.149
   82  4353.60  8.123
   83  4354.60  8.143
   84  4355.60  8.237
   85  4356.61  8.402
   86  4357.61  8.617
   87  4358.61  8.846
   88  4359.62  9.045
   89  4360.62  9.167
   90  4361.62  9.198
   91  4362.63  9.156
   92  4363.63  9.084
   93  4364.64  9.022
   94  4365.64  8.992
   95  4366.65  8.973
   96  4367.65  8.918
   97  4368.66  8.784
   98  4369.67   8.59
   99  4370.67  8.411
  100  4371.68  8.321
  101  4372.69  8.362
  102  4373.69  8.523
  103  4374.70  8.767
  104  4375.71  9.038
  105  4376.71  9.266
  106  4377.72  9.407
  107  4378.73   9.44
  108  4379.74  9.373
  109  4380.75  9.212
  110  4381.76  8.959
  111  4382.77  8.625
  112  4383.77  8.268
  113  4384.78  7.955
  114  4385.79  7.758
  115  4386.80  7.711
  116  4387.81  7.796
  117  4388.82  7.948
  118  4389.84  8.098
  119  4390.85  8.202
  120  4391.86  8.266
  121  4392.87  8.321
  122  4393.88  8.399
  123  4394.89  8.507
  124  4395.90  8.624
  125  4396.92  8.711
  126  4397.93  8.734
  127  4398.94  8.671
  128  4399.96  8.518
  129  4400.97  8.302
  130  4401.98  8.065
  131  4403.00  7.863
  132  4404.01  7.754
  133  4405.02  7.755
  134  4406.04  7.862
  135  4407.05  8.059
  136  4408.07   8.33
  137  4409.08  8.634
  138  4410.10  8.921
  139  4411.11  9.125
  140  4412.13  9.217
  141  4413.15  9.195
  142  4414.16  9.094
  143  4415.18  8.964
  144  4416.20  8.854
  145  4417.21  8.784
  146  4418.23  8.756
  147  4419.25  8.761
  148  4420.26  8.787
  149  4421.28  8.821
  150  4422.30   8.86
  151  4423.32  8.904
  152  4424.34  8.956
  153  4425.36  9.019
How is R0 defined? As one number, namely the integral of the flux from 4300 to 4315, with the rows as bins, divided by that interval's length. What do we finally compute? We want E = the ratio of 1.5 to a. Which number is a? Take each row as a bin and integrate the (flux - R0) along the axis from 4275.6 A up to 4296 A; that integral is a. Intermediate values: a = 26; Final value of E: 0.06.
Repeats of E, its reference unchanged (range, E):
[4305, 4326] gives 0.10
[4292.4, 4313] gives 0.39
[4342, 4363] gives 0.06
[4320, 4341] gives 0.11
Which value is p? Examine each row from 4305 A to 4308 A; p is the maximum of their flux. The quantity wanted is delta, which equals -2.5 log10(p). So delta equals -2.11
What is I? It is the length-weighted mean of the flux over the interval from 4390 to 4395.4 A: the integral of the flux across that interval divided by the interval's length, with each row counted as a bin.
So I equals 8.3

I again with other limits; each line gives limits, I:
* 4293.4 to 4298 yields 7.9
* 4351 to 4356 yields 8.2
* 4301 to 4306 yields 6.9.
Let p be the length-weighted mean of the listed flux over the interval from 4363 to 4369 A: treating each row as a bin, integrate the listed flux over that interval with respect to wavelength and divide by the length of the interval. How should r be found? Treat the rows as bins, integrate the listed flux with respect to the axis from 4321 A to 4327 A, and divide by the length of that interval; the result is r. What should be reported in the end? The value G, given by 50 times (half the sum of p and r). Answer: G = 427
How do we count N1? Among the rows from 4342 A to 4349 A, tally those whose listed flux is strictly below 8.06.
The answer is 5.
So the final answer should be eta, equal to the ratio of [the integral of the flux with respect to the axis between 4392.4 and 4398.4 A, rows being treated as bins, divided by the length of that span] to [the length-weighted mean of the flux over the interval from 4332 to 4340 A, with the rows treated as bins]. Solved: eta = 1.14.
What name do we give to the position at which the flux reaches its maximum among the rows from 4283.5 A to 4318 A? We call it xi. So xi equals 4283.99 A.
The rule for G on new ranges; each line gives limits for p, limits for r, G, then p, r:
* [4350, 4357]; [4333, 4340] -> 390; 8.2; 7.38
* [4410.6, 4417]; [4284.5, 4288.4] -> 438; 9.1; 8.43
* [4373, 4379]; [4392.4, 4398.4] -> 440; 9.0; 8.55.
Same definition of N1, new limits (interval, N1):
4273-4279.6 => 0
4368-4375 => 0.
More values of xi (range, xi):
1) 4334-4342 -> 4334.59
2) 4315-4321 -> 4318.65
